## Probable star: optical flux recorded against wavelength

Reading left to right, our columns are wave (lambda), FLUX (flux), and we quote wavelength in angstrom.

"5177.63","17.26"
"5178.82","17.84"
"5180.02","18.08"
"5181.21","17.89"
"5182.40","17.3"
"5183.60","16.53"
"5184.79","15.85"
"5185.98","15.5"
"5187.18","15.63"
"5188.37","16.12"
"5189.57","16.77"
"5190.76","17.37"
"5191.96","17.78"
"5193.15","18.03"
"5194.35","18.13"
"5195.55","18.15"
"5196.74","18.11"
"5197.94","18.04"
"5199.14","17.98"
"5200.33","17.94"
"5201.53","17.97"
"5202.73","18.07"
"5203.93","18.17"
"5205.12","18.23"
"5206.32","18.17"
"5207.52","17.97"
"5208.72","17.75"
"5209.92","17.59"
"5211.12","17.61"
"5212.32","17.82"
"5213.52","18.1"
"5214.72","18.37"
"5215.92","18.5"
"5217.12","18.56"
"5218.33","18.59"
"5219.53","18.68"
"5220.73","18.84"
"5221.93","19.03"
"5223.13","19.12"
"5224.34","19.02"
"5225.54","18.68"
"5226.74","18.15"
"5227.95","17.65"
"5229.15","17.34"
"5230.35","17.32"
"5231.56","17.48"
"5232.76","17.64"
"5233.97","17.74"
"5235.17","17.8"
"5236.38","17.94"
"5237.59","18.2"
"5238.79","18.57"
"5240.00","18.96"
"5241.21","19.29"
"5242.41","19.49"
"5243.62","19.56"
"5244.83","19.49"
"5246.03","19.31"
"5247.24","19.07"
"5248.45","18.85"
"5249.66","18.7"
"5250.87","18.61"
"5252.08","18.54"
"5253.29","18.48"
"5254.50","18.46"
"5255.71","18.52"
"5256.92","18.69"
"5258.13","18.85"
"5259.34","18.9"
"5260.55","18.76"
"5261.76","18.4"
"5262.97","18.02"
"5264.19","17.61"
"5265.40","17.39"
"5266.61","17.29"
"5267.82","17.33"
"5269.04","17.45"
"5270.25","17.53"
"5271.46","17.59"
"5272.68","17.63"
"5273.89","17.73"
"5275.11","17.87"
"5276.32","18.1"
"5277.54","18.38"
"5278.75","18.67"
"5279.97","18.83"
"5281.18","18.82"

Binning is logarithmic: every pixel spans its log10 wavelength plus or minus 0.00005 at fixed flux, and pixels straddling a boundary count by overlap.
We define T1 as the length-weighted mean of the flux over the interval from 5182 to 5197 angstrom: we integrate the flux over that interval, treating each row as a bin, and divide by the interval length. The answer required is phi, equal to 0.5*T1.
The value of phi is 8.50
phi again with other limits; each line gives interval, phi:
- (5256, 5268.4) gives 9.07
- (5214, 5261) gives 9.28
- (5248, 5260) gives 9.33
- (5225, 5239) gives 8.93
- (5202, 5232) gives 9.10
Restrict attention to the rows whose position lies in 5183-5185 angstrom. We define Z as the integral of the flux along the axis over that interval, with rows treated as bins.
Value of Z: 32.5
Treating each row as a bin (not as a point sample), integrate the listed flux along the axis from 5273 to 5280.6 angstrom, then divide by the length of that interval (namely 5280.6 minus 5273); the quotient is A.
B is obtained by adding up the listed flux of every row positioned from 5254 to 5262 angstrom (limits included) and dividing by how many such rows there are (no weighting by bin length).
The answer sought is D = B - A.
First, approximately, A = 18.3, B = 18.7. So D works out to 0.4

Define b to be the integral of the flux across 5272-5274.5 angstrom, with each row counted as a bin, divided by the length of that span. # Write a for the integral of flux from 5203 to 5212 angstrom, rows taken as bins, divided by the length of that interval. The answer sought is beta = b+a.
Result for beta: 35.6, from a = 17.93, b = 17.6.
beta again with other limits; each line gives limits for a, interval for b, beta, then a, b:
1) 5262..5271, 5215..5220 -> 36.1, 17.56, 18.5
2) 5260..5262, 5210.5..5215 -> 36.6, 18.62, 17.9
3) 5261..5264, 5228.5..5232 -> 35.5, 18.13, 17.4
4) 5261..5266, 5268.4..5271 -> 35.4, 17.87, 17.5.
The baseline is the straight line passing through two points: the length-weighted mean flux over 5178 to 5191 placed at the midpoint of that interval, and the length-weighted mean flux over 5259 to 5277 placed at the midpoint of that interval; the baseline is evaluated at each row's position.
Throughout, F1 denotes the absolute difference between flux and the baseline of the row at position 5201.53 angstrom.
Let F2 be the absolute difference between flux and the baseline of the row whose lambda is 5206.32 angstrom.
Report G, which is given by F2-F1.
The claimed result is 0.1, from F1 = 1.0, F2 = 1.1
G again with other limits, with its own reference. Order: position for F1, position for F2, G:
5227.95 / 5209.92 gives 0.2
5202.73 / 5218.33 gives 0.3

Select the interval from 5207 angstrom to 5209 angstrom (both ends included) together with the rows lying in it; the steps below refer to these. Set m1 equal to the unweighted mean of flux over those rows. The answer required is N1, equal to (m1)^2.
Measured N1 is 319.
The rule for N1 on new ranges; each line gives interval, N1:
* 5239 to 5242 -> 366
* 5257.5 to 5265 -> 339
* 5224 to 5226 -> 355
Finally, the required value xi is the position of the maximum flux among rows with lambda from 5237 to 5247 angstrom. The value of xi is 5243.62 angstrom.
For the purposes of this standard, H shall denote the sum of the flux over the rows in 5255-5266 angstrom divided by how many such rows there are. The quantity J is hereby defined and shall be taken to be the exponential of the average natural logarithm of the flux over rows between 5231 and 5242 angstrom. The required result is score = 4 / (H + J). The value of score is 0.110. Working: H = 18.3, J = 18.2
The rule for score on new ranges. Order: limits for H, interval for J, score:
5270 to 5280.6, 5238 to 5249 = 0.107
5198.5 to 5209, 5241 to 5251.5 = 0.108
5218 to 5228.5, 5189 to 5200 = 0.110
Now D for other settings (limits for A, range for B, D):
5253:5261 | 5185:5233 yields -0.8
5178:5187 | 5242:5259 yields 2.0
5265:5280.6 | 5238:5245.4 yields 1.4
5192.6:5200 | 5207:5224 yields 0.3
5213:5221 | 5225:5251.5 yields -0.1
